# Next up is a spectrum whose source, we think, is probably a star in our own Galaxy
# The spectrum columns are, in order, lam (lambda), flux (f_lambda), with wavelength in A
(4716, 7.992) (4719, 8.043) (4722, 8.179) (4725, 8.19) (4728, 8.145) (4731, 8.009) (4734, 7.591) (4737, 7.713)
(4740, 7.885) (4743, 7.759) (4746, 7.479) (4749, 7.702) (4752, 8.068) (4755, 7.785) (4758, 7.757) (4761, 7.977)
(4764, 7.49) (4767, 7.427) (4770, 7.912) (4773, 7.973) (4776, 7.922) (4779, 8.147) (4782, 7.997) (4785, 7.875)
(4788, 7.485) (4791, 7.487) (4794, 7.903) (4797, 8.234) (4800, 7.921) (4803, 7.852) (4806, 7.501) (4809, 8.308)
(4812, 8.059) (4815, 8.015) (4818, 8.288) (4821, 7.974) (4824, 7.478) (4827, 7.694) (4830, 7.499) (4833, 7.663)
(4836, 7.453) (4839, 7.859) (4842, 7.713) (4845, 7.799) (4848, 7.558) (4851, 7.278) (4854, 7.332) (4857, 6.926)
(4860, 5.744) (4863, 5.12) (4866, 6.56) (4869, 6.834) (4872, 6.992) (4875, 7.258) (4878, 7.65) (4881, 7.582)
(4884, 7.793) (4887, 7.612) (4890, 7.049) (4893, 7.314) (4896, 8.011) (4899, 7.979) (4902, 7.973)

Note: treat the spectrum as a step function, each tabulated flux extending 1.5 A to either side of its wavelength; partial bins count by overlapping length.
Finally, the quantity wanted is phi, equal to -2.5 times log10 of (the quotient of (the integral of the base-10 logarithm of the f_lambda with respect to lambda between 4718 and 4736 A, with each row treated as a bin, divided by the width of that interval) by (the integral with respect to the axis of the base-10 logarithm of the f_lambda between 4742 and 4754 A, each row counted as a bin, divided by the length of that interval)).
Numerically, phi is -0.02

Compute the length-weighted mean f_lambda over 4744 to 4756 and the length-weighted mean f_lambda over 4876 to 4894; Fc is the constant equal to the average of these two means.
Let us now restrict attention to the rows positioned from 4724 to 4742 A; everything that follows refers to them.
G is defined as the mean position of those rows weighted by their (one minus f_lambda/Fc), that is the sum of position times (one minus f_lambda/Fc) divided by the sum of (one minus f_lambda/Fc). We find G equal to 4729.7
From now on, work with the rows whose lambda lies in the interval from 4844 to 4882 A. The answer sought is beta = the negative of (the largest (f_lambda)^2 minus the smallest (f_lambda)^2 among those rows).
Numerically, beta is -34.6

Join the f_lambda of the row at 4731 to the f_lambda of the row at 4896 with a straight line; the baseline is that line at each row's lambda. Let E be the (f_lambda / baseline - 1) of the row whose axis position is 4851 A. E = -0.091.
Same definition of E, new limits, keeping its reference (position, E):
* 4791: -0.065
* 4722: 0.021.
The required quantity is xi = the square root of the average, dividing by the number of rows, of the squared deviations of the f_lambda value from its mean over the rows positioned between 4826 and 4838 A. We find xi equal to 0.10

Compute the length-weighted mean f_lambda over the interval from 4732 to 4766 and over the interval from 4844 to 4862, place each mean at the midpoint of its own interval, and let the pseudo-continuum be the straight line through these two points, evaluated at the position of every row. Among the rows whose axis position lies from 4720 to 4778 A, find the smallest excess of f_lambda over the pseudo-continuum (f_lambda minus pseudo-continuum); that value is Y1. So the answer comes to -0.3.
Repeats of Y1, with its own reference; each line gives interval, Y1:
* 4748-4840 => -0.2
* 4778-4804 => 0.0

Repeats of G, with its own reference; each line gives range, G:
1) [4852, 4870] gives 4862.4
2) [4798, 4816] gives 4809.0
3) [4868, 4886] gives 4870.2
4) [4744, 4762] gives 4757.1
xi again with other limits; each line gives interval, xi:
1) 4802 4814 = 0.30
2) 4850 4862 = 0.64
